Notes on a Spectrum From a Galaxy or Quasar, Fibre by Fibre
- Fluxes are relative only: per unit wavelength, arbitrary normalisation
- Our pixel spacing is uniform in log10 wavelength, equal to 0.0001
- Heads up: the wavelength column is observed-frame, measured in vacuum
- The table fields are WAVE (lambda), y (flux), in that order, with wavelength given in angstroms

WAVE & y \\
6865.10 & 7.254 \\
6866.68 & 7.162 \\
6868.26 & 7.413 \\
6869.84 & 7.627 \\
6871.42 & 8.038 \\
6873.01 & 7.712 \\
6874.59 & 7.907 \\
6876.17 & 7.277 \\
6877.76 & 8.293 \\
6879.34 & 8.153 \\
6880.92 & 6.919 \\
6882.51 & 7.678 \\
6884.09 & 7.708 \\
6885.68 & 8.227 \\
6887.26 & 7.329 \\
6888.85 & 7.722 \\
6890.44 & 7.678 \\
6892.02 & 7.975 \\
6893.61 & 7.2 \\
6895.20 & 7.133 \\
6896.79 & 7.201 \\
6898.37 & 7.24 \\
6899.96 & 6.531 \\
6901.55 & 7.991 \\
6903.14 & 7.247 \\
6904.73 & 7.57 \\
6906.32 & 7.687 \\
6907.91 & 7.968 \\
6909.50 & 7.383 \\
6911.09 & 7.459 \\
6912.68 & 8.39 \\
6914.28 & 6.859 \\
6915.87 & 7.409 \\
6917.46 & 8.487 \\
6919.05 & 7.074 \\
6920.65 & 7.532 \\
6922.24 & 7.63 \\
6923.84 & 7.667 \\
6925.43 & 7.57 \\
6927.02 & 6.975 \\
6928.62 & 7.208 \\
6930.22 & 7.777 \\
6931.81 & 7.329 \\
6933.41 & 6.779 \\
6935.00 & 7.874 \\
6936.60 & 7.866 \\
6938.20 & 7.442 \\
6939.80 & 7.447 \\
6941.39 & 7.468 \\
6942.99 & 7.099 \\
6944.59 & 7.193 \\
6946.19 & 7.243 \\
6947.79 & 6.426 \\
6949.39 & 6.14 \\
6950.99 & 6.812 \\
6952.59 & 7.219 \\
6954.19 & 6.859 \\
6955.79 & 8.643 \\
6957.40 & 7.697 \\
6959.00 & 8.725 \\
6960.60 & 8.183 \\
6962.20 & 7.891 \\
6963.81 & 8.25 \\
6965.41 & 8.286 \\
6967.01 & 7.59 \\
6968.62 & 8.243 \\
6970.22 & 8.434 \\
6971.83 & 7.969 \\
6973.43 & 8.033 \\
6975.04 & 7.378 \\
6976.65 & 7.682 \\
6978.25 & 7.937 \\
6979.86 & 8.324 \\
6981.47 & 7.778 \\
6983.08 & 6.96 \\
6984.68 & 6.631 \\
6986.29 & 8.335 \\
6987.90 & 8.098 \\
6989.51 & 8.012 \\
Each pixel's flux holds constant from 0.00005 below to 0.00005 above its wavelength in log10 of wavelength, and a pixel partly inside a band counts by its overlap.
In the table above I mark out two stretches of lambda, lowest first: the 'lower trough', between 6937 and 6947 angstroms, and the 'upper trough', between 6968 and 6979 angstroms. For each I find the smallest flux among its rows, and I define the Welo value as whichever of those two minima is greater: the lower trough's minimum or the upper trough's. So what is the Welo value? 7.4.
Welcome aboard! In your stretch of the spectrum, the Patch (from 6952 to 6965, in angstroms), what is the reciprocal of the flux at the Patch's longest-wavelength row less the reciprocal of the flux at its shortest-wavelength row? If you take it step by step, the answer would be -0.017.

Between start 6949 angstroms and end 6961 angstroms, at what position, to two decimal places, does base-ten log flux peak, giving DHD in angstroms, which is 6959.00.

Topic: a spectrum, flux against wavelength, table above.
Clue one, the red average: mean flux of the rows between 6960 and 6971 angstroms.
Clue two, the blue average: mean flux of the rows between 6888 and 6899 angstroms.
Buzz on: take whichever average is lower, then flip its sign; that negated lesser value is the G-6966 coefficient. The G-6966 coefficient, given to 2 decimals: -7.45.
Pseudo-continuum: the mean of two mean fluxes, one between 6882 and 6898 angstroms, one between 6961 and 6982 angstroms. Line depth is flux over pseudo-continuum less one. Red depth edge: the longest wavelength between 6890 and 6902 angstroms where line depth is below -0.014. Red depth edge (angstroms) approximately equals 6899.96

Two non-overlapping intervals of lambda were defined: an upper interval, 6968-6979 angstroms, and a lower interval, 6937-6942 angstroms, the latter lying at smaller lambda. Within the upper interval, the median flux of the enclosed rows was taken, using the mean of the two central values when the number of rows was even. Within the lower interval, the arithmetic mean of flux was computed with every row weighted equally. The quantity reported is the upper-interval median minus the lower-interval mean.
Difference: 0.5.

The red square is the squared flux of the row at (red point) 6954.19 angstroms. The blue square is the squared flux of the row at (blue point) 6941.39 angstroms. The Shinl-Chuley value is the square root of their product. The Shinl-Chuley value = 51.2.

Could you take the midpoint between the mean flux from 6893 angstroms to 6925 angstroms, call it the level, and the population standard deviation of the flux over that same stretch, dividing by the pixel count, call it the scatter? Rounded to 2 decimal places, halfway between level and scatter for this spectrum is 3.97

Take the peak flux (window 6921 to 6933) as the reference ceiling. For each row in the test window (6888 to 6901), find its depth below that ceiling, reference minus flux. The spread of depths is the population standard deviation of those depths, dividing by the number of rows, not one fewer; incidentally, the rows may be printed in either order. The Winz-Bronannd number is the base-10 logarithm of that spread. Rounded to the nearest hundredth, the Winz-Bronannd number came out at -0.38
